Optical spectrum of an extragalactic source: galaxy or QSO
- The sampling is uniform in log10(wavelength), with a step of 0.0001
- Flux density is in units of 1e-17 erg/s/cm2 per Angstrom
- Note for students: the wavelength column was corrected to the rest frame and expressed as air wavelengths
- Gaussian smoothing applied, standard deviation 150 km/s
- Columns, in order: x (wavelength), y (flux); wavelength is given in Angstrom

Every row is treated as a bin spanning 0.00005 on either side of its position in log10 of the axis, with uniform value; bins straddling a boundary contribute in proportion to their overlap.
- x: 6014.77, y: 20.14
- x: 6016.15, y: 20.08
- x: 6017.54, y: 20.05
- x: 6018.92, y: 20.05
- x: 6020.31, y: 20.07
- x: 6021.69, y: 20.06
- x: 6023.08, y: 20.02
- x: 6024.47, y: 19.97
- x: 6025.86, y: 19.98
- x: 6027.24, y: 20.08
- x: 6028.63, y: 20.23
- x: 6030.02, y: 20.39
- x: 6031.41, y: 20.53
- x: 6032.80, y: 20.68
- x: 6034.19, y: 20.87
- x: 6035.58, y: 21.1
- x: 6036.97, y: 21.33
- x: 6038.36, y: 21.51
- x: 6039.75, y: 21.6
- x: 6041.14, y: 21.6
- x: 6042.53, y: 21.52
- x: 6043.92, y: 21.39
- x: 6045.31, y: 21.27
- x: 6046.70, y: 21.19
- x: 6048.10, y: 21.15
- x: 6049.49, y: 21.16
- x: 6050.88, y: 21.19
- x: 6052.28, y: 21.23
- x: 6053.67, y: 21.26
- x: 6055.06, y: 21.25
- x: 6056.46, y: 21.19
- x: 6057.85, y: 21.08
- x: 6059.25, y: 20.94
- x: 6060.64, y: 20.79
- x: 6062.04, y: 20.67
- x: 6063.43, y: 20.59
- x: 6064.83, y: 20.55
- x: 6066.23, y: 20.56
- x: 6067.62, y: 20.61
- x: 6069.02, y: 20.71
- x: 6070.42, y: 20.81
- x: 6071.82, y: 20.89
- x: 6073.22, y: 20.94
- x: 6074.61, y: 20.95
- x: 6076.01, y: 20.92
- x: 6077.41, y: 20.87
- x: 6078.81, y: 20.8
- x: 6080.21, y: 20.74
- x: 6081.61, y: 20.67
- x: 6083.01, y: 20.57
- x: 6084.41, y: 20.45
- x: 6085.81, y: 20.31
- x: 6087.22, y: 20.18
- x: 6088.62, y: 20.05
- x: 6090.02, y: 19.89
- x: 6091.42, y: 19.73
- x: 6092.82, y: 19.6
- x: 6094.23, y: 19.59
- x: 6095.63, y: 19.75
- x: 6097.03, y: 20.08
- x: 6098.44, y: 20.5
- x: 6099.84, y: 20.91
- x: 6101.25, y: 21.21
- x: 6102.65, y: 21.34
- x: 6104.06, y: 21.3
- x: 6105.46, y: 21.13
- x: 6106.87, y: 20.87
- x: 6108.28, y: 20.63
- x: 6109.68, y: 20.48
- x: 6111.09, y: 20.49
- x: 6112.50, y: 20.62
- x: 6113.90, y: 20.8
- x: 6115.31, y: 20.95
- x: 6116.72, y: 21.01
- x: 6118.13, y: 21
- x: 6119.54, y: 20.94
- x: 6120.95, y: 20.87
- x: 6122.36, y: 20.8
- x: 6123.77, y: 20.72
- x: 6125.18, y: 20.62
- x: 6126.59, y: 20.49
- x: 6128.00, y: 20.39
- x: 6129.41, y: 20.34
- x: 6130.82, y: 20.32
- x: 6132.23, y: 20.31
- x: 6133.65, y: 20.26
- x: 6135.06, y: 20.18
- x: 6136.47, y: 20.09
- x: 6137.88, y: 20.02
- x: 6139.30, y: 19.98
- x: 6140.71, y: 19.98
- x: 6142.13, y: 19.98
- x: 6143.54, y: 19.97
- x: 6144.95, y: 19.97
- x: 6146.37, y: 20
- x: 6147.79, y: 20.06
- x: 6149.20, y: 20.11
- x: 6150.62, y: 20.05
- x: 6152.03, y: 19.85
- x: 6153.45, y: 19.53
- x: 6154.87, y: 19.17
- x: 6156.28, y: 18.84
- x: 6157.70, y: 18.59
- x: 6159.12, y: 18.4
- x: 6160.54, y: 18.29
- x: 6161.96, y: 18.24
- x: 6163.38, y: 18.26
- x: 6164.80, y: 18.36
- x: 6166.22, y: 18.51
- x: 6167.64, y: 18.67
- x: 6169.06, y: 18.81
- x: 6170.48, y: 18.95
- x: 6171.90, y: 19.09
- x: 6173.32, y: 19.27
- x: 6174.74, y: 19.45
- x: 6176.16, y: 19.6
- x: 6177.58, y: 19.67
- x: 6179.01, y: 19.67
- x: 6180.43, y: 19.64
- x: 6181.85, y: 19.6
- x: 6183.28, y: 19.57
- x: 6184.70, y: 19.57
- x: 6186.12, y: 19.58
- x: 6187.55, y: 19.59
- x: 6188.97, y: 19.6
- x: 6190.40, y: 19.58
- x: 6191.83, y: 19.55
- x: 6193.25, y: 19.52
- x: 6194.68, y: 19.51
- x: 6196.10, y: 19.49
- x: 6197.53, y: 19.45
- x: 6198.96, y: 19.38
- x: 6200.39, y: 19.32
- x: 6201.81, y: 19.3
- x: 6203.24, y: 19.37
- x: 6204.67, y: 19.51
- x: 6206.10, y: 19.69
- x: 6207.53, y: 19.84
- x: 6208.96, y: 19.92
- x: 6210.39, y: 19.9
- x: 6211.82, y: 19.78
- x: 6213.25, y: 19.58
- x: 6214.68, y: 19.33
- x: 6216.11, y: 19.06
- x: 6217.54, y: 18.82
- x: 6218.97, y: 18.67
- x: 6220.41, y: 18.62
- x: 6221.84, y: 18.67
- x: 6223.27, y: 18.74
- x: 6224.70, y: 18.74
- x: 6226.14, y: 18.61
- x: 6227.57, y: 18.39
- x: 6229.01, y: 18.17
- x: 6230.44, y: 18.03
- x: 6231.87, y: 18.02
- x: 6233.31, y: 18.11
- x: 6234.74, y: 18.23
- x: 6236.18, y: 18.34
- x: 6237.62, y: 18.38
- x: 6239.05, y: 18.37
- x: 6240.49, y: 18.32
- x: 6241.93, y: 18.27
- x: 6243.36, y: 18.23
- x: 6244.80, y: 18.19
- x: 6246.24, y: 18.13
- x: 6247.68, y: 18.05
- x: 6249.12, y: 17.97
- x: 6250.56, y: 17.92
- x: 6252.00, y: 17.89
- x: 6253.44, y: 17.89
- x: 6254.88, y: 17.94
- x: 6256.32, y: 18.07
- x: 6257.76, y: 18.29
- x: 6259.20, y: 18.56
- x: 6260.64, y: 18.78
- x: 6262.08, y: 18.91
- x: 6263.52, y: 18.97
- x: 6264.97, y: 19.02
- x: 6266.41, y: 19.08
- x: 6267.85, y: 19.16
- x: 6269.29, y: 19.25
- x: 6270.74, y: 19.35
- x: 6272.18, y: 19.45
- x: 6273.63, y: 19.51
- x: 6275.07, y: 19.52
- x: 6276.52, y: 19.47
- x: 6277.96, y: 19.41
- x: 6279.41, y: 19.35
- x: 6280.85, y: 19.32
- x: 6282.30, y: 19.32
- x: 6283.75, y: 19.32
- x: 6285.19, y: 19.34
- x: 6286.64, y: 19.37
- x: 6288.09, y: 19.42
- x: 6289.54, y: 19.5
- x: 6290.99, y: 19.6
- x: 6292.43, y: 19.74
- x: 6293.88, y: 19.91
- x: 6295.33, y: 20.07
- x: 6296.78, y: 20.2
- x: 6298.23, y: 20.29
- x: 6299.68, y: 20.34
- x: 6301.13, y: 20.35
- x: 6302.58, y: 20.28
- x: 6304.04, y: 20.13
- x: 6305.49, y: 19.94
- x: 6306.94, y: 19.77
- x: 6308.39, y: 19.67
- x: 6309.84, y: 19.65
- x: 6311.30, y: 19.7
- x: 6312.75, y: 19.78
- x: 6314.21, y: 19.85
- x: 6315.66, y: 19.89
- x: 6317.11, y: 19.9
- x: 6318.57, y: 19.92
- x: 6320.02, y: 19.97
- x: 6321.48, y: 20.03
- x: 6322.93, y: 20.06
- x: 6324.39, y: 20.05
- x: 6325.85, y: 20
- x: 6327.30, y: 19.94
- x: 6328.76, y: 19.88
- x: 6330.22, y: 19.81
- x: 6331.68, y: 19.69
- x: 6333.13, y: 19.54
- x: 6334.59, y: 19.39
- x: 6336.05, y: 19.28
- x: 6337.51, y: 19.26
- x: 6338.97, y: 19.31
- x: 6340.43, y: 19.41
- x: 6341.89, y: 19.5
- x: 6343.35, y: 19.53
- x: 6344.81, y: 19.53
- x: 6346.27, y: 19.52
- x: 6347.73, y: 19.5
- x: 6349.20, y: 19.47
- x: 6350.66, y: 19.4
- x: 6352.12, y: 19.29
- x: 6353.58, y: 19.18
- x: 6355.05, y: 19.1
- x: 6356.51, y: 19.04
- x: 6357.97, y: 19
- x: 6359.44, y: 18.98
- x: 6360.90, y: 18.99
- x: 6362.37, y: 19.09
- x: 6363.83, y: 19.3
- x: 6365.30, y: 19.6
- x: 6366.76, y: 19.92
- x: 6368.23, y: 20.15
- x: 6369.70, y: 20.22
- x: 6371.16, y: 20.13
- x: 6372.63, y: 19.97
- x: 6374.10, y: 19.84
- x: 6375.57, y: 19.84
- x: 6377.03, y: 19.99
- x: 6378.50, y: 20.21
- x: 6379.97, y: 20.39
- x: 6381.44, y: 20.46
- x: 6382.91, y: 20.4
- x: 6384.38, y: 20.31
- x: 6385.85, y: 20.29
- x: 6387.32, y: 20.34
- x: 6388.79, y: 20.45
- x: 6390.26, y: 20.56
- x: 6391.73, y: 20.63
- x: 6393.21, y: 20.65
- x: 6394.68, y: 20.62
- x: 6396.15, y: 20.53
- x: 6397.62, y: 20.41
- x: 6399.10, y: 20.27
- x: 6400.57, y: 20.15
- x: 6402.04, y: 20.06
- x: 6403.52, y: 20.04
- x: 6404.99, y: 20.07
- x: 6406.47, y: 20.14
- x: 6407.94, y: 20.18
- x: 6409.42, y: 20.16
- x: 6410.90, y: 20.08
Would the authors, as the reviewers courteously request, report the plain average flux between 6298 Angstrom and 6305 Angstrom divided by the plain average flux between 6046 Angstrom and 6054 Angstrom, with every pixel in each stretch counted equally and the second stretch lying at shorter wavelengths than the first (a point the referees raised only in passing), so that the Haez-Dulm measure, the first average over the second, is 0.96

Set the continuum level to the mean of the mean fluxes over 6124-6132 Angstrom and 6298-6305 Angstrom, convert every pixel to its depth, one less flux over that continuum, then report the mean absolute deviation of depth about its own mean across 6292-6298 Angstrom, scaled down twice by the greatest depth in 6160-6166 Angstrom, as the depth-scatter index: 0.7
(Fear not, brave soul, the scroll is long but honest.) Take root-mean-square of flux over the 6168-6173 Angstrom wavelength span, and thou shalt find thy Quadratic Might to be 19.0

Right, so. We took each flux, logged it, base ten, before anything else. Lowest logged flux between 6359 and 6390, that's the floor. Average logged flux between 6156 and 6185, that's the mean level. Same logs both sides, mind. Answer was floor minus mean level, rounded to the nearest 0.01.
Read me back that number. 0.00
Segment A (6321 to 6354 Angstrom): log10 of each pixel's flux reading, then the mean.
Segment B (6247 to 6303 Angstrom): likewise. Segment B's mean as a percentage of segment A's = 99.3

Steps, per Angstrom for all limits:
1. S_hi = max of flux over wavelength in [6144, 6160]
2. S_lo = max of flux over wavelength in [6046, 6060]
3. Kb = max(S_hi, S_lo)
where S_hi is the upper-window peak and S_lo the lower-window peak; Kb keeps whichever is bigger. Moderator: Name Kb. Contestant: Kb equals 21.3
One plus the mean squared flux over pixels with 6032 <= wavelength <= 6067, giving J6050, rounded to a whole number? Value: 447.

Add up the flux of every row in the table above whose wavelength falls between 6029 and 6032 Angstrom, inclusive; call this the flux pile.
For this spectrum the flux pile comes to 41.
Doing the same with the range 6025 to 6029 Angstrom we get 60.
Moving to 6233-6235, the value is 36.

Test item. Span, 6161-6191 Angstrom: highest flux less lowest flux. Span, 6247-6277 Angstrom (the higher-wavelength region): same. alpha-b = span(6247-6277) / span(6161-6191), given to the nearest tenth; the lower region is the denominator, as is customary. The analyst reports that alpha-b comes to 1.1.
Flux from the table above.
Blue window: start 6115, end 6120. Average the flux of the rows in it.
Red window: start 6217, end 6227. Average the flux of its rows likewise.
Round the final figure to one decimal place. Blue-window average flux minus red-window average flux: 2.3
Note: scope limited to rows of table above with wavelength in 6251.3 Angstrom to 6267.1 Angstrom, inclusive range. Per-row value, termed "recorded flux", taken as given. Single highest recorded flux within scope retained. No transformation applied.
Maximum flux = 19.08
